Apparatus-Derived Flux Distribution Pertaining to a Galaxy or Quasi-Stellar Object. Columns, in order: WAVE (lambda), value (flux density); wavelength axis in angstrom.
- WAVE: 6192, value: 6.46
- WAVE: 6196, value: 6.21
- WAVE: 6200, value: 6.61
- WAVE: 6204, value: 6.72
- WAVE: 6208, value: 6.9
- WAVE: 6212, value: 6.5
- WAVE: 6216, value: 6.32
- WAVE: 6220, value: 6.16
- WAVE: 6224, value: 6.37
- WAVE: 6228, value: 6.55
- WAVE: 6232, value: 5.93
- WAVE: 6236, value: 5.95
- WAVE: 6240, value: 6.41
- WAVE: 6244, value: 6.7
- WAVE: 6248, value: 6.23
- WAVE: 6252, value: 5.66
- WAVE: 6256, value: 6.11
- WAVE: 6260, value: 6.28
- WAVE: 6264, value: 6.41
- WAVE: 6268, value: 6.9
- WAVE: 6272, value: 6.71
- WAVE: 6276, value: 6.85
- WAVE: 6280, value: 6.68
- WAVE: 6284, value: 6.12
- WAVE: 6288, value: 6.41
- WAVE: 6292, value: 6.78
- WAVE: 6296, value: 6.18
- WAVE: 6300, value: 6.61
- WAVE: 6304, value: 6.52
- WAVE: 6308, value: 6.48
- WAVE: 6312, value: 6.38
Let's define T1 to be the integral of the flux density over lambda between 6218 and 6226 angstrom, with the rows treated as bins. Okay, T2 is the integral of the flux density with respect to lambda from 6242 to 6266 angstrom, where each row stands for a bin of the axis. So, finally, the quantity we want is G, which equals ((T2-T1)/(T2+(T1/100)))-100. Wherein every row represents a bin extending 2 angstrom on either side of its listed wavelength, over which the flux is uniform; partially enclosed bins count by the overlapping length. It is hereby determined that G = -99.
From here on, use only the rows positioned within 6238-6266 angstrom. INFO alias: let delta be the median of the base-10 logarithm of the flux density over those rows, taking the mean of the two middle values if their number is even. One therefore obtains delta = 0.798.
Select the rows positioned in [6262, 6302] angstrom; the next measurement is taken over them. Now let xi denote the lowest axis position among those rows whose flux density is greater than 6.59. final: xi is 6268 angstrom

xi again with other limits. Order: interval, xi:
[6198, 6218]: 6200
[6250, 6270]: 6268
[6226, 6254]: 6244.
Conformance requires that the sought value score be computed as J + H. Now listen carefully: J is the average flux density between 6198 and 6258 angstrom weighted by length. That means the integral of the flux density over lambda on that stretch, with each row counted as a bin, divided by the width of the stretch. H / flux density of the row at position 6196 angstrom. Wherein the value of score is 12.6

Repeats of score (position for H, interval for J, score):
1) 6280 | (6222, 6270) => 13.0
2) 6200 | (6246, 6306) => 13.0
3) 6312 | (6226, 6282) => 12.8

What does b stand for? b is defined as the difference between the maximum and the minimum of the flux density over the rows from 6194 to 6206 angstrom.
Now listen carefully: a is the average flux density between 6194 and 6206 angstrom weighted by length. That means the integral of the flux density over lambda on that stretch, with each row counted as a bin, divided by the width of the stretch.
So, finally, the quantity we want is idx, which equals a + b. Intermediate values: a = 6.51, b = 0.51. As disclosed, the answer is 7.02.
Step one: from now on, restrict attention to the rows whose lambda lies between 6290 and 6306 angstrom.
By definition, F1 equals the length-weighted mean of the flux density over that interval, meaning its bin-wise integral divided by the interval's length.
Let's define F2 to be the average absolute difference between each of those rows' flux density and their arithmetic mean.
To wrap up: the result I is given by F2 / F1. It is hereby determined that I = 0.026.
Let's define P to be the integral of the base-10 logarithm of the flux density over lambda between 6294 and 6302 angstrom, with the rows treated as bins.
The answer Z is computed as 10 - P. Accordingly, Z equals 4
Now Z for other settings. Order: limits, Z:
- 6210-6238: -12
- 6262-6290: -13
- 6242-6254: 1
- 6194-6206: 0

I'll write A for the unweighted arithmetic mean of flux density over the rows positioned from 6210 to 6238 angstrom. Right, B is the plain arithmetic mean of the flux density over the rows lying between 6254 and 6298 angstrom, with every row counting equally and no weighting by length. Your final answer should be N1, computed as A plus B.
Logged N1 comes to 12.7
